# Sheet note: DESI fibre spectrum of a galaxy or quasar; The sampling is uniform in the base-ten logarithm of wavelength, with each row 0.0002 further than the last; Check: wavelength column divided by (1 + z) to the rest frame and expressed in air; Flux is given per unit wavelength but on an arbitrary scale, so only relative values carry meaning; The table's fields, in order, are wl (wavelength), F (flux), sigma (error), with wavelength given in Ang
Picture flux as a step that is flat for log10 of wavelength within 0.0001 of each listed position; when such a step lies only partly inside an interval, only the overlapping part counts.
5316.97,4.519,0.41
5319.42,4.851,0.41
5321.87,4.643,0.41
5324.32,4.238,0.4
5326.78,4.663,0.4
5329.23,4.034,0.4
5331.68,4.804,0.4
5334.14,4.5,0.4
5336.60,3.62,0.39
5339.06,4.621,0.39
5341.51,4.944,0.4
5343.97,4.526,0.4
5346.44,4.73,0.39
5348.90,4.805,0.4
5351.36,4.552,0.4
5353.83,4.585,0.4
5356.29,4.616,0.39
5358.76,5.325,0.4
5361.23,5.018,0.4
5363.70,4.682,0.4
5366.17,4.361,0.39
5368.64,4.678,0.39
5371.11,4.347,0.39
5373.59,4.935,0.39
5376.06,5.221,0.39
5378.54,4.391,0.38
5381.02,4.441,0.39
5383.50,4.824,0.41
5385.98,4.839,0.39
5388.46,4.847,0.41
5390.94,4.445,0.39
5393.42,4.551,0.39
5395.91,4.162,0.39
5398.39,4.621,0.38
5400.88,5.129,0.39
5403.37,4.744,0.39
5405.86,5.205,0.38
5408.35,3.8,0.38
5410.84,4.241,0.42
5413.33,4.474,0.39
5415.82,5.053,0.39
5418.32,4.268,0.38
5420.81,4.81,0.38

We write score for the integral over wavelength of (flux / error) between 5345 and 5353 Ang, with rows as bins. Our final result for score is 94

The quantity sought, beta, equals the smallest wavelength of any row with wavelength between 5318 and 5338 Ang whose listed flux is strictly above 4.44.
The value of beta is 5319.42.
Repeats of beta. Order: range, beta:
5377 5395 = 5381.02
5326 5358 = 5326.78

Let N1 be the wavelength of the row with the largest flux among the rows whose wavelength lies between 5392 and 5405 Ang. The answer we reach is 5400.88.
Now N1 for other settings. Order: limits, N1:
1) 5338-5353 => 5341.51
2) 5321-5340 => 5331.68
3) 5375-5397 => 5376.06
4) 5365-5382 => 5376.06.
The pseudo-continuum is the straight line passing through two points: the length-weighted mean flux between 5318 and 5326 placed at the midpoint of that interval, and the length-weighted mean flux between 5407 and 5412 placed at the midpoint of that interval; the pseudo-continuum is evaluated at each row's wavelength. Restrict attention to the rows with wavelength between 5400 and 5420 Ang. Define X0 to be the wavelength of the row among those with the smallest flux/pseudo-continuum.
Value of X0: 5408.35 Ang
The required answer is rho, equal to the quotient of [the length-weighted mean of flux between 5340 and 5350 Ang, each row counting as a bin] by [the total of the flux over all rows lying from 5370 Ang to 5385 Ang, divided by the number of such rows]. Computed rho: 1.01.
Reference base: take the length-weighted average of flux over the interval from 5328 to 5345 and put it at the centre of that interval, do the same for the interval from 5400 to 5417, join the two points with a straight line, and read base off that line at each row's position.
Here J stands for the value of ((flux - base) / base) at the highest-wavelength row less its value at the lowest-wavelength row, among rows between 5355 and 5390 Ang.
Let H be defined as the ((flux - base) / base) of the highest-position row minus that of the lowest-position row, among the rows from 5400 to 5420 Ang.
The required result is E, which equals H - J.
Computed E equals -0.22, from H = -0.20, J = 0.03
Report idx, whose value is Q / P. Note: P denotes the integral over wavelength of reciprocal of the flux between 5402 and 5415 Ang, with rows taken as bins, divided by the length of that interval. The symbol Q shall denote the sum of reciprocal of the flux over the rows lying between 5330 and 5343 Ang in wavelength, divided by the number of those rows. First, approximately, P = 0.224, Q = 0.225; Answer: 1.00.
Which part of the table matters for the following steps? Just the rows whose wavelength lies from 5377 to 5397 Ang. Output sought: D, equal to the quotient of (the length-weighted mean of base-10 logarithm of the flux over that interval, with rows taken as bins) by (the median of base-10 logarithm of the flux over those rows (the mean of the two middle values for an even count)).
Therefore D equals 1.010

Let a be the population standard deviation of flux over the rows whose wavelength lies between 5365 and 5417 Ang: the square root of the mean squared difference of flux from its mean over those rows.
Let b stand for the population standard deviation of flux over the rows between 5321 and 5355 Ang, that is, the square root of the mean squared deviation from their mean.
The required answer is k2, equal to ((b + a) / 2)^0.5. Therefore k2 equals 0.589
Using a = 0.359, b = 0.33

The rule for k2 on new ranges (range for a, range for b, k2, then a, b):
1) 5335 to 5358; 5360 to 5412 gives 0.596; 0.354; 0.36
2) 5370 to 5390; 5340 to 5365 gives 0.514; 0.288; 0.24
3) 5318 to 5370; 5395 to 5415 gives 0.630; 0.344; 0.45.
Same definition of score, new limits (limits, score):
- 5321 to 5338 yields 185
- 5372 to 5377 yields 64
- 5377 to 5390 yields 154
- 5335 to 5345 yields 112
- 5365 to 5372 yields 80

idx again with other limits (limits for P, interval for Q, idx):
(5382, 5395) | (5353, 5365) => 0.97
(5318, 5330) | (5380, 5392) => 0.96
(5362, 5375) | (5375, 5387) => 0.98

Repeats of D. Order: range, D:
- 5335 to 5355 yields 0.989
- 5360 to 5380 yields 1.001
